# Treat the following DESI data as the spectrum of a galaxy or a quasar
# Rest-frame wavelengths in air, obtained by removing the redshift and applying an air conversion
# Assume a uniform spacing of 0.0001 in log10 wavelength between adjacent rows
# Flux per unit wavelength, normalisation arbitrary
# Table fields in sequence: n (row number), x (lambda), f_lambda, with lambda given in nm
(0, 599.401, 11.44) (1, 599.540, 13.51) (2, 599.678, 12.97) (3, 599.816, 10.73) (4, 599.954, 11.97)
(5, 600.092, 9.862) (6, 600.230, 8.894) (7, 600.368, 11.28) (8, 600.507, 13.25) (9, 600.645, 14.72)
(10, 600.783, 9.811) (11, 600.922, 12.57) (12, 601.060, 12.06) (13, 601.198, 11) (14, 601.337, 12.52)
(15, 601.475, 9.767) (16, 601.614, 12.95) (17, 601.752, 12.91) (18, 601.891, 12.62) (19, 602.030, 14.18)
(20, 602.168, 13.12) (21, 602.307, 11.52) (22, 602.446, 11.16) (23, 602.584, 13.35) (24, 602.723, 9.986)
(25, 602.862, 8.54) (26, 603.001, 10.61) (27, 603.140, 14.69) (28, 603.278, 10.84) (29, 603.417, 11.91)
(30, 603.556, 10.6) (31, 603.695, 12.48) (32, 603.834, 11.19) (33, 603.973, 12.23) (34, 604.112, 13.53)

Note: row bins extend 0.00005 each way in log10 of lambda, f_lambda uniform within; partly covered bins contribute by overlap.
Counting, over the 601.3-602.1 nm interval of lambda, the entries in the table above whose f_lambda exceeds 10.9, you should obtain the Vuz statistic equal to 5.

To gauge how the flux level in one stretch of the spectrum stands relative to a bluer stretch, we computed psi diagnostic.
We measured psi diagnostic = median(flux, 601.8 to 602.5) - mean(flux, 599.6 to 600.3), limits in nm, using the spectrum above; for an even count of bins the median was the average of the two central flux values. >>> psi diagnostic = 1.7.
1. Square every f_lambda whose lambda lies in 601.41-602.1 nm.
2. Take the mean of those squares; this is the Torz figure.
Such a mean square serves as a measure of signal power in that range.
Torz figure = 158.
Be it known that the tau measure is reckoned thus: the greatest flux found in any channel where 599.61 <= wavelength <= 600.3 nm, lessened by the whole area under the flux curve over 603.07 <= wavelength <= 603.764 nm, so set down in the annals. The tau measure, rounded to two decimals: 4.56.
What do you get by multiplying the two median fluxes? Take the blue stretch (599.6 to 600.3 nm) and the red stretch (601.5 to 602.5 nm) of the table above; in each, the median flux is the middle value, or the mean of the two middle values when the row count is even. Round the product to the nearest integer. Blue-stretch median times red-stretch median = 139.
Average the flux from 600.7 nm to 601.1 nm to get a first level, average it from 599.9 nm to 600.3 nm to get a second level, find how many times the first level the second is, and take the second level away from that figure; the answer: -9.3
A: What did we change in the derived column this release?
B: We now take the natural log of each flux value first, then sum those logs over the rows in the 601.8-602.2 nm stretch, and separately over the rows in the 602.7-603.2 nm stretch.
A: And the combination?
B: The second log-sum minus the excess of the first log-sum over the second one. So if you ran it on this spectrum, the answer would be 11.2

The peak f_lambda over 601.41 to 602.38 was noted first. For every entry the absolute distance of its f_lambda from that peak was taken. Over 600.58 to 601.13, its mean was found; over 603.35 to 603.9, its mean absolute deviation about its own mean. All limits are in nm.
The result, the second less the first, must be -1.5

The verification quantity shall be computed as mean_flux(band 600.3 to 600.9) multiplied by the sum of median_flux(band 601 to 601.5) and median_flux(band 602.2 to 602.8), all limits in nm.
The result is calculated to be 281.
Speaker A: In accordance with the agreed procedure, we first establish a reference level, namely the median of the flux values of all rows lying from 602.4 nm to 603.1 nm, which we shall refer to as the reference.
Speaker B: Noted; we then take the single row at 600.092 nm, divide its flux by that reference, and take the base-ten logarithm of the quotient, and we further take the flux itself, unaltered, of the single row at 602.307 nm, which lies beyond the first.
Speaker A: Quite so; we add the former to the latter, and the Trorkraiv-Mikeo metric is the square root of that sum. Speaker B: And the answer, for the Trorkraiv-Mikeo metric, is 3.39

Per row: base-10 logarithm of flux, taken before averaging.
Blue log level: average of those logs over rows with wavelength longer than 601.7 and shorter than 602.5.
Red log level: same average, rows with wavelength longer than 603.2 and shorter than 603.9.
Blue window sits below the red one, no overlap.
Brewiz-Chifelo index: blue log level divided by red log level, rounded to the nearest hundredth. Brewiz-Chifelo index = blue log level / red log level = 1.04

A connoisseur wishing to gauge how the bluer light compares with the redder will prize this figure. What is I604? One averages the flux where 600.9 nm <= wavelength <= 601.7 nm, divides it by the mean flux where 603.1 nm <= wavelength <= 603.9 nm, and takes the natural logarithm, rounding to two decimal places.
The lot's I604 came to -0.01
